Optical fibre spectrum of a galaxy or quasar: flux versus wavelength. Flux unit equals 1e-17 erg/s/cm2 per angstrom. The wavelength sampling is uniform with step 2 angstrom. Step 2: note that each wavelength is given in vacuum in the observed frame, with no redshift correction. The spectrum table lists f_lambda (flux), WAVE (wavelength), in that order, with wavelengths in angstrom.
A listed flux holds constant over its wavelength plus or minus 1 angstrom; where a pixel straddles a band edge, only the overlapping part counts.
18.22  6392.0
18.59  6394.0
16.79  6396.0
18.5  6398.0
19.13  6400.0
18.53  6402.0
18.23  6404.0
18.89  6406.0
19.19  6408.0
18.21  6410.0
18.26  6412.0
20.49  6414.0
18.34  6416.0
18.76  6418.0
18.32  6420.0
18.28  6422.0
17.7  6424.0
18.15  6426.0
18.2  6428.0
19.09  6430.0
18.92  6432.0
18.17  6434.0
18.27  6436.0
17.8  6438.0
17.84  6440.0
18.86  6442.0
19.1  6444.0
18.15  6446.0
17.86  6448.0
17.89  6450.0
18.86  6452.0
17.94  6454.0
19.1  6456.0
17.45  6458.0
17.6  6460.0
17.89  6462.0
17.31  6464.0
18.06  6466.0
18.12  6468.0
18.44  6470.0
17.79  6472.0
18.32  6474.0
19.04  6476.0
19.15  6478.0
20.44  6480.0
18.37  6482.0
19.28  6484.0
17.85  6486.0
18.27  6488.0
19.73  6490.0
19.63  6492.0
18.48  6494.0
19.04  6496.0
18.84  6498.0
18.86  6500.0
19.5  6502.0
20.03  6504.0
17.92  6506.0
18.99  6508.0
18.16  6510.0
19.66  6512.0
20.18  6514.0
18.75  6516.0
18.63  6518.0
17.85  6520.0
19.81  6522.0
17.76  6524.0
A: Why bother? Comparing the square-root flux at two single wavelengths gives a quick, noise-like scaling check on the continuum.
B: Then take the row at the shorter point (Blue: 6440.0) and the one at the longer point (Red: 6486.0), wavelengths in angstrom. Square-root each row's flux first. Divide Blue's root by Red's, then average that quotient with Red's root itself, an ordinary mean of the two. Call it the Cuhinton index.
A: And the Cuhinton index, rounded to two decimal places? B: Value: 2.61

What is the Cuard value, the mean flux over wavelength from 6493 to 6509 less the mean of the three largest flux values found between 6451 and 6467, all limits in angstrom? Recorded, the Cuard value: 0.3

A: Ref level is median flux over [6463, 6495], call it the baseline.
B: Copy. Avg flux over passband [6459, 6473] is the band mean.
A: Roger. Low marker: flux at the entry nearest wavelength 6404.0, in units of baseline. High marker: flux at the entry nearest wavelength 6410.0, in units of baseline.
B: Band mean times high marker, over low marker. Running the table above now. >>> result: 17.9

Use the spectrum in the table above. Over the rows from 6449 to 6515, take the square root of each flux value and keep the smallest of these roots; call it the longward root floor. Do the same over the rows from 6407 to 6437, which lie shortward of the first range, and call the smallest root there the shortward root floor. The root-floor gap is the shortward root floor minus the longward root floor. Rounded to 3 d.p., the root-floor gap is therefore 0.047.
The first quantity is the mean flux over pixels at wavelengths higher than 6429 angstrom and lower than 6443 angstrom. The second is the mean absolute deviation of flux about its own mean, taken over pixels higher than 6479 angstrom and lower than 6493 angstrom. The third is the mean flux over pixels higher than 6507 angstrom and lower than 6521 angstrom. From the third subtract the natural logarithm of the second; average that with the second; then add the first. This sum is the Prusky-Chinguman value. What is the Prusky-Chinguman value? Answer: 28.4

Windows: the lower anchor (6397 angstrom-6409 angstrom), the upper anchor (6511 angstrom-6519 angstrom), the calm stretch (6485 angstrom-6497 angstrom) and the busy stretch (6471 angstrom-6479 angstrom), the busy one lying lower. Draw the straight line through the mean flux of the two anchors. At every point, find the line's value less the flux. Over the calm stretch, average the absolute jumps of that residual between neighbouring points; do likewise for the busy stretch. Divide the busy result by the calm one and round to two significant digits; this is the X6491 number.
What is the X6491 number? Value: 0.60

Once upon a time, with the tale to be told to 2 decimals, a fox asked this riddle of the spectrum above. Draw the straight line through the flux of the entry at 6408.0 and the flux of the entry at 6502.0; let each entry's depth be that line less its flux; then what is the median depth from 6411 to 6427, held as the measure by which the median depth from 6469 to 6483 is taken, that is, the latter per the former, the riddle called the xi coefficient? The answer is 1.03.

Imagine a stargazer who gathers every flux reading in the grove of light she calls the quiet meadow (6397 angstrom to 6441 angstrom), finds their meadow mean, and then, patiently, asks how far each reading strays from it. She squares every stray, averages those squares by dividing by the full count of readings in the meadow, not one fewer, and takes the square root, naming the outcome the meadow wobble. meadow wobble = 0.60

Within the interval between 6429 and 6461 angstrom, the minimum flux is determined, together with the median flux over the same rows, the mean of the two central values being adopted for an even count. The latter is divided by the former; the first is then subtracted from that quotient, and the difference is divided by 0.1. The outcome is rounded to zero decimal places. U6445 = -164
